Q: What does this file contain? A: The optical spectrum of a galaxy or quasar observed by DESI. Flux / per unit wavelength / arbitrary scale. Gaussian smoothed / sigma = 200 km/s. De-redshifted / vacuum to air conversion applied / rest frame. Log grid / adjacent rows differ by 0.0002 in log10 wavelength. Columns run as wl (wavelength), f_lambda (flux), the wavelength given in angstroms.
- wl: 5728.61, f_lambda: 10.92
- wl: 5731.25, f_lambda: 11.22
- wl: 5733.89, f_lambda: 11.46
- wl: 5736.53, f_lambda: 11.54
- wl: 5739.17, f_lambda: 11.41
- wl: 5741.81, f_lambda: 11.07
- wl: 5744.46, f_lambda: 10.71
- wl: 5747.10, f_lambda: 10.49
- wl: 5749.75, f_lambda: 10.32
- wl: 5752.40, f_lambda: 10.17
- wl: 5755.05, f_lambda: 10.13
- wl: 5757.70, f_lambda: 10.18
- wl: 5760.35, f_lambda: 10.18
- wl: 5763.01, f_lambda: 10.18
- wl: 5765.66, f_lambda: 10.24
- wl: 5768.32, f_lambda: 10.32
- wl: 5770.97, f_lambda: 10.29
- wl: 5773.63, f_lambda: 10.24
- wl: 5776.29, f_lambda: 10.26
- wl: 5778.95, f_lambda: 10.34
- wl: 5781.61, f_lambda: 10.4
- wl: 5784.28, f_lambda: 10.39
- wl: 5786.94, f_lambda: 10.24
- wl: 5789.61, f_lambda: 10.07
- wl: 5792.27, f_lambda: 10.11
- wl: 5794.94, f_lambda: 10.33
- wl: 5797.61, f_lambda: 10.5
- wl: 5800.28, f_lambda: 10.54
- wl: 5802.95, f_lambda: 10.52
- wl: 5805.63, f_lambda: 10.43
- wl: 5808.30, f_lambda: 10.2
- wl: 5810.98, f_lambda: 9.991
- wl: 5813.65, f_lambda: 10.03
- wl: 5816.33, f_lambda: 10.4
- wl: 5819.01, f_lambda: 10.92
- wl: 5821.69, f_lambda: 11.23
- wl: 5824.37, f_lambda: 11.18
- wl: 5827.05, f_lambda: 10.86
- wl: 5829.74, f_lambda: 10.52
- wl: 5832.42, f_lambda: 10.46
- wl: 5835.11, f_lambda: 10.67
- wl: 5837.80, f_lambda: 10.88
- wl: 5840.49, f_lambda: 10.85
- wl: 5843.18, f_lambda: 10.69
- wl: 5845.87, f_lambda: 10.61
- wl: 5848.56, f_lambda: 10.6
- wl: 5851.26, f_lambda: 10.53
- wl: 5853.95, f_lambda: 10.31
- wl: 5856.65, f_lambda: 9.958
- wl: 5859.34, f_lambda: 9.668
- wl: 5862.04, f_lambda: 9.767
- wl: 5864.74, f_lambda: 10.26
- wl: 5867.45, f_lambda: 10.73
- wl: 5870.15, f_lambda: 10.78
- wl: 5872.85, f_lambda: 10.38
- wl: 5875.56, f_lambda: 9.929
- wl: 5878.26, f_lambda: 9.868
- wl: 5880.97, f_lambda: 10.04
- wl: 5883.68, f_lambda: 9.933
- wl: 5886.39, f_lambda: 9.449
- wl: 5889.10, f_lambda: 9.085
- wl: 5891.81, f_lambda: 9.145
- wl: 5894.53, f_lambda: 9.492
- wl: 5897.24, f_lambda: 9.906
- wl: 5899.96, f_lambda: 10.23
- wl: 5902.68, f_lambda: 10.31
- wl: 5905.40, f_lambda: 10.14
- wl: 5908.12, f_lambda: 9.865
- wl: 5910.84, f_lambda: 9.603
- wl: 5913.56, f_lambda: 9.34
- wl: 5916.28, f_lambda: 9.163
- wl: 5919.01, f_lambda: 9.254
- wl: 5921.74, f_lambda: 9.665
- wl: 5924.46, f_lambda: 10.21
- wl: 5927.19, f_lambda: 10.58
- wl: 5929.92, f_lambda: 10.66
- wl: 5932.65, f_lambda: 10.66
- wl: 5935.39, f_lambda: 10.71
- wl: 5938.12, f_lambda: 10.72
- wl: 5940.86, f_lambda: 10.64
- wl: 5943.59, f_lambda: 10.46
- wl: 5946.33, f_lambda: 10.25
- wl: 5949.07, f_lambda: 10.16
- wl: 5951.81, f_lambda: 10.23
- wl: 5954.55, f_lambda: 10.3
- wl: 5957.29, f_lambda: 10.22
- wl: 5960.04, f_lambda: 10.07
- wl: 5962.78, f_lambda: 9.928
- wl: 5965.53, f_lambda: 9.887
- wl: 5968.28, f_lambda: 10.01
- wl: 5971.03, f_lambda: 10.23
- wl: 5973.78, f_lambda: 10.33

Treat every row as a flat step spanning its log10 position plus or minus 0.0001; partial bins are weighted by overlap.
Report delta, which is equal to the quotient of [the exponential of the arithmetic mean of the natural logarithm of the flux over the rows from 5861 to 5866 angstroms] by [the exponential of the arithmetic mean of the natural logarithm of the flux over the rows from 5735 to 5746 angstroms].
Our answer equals 0.90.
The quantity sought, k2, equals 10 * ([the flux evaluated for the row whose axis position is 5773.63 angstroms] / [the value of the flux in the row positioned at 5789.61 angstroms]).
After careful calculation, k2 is 10.2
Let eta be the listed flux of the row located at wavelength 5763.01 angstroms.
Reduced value 10.18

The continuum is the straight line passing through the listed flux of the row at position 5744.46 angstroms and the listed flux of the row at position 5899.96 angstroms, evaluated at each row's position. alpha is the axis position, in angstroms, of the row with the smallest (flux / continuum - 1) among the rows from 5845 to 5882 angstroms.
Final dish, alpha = 5859.34 angstroms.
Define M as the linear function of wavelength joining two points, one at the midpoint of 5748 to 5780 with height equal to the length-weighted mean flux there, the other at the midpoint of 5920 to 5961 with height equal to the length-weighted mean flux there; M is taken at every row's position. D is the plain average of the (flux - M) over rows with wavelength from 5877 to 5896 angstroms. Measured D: -0.75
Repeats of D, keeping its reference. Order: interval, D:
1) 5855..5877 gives -0.13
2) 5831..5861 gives 0.18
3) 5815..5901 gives -0.01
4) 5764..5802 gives 0.05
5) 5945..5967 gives -0.24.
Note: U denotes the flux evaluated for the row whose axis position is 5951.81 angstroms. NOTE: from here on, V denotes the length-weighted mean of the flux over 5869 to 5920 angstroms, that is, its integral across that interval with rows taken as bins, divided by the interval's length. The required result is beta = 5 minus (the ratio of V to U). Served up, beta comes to 4.04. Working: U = 10.23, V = 9.8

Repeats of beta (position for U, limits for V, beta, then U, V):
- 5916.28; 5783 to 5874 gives 3.86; 9.163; 10.5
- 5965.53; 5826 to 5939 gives 3.97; 9.887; 10.1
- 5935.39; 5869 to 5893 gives 4.08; 10.71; 9.8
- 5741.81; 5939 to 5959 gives 4.07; 11.07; 10.3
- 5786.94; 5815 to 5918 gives 4.00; 10.24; 10.2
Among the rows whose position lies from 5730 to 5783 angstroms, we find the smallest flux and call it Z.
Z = 10.13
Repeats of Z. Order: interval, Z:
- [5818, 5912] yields 9.085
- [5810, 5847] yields 9.991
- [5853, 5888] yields 9.449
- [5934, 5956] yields 10.16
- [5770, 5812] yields 9.991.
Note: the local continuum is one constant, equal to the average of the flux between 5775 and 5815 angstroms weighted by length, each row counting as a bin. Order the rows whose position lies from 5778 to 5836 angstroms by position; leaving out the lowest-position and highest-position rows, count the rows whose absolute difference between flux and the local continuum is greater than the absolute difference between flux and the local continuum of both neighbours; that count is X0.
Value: 5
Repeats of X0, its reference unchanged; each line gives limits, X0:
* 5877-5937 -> 2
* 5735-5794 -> 4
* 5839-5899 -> 4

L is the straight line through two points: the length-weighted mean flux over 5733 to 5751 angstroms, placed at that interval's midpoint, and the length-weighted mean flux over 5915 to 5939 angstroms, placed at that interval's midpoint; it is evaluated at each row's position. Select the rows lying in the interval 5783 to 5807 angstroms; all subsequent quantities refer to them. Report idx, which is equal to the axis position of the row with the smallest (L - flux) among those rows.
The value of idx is 5800.28 angstroms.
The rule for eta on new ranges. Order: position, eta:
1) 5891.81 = 9.145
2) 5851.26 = 10.53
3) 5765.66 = 10.24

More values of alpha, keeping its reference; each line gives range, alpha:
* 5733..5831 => 5755.05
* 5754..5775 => 5755.05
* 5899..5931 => 5916.28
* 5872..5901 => 5889.10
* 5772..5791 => 5789.61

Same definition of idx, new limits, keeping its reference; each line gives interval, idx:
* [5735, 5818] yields 5736.53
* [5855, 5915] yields 5870.15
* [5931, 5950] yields 5938.12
